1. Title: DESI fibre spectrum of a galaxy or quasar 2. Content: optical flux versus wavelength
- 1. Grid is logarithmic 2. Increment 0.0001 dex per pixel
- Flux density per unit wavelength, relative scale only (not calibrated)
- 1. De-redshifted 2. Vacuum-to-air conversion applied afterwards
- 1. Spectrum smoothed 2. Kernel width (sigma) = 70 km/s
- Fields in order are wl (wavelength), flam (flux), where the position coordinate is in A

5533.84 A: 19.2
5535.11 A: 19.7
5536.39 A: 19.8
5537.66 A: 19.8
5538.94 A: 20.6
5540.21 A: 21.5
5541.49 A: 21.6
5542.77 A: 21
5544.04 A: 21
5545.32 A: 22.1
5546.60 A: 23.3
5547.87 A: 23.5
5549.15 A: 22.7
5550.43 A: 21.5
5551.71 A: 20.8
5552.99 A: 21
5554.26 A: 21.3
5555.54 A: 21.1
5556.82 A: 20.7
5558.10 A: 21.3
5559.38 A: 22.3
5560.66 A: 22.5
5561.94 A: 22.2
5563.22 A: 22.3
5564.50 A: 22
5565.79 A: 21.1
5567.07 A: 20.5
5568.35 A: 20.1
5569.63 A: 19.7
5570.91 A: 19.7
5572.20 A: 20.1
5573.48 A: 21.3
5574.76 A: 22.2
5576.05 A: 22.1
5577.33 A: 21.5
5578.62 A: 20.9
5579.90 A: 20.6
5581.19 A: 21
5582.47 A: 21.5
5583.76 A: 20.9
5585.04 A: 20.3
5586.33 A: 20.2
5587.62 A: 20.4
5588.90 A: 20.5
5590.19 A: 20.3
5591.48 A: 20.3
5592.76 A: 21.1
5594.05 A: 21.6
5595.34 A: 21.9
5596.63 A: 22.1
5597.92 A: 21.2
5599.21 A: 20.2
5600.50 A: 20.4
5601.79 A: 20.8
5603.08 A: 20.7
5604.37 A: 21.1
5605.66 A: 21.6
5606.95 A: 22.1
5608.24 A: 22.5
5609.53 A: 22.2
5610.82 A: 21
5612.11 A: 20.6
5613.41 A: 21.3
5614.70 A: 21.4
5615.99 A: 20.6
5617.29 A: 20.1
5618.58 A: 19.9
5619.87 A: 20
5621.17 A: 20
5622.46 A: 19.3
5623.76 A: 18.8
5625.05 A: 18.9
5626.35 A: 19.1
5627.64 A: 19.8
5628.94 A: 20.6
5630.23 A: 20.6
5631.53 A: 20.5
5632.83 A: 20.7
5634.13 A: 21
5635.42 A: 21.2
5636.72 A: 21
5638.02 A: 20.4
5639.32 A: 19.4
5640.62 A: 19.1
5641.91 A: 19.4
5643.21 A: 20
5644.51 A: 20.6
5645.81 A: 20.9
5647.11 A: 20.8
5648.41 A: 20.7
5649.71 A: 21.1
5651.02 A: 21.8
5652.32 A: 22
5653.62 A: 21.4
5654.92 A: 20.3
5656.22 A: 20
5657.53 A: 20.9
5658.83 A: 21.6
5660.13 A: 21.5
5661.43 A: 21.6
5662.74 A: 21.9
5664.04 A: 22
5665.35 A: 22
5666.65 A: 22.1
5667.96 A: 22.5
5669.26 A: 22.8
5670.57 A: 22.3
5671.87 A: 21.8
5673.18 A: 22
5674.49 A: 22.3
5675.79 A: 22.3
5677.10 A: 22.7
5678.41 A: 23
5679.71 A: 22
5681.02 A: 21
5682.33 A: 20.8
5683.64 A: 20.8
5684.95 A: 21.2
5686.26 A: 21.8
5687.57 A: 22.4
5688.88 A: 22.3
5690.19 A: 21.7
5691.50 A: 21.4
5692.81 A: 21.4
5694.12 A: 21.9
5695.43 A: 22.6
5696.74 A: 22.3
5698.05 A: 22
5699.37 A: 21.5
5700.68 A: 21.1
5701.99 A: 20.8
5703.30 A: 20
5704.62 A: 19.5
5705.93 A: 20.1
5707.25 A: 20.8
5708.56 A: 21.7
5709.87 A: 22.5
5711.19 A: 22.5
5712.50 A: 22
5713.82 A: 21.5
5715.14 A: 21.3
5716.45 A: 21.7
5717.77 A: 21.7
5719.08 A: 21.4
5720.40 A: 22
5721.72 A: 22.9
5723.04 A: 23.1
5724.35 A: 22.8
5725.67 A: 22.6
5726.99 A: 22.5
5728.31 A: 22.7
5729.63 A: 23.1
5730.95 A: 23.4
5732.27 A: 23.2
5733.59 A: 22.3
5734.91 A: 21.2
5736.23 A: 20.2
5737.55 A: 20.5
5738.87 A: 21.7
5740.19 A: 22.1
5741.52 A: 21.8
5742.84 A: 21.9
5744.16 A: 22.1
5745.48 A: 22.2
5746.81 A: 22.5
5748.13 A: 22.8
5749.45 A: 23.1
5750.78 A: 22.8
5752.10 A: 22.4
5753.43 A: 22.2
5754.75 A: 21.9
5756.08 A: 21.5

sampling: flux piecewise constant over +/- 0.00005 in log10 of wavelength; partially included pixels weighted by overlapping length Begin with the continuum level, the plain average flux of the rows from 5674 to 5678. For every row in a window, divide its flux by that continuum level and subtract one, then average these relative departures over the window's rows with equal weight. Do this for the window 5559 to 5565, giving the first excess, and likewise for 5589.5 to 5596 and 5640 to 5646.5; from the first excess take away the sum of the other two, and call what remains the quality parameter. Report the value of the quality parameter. 0.16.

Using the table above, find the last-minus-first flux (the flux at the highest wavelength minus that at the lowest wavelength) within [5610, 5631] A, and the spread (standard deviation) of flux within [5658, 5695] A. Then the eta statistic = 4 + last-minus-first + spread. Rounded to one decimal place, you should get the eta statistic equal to 4.2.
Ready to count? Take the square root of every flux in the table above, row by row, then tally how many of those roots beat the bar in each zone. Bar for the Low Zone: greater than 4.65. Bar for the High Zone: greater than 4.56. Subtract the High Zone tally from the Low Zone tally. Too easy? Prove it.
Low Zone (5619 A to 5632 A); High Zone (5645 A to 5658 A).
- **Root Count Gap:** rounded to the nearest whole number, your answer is -7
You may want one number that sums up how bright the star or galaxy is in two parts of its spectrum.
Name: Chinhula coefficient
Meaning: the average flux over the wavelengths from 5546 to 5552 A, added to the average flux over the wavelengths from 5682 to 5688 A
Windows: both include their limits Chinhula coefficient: 43.8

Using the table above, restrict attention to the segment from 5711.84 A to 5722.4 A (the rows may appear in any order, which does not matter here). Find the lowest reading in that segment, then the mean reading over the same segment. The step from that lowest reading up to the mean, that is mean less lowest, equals 0.51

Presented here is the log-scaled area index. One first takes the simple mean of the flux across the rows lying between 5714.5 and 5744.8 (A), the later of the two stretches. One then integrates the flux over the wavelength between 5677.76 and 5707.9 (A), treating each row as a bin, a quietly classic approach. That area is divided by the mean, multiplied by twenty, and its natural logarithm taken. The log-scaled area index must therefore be 6.37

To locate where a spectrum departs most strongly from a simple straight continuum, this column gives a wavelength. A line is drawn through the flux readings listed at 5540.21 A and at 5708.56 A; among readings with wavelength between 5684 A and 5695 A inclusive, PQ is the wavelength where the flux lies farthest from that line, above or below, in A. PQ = 5687.57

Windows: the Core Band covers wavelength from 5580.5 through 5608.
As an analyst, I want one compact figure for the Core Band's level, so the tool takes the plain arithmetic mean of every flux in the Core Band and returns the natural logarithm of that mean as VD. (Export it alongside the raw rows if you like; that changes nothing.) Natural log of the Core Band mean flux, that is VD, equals 3.04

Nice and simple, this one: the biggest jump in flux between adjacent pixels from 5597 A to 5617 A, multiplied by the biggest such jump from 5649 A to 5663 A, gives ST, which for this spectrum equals 1.3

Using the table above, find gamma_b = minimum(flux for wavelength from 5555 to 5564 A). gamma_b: 20.7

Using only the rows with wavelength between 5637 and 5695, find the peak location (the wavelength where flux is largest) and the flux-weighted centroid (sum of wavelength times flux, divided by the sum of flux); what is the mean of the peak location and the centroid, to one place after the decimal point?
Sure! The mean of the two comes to 5672.4 A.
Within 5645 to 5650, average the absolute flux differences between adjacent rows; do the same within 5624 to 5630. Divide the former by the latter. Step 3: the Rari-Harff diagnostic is 0.35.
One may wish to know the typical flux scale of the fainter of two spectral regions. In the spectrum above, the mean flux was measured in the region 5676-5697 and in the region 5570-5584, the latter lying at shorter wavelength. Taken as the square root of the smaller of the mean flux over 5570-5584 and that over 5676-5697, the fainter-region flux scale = 4.59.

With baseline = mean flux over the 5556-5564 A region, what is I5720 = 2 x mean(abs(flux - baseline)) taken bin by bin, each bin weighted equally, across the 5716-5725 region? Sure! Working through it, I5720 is 1.2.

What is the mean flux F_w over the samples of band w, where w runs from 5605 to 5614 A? 21.6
